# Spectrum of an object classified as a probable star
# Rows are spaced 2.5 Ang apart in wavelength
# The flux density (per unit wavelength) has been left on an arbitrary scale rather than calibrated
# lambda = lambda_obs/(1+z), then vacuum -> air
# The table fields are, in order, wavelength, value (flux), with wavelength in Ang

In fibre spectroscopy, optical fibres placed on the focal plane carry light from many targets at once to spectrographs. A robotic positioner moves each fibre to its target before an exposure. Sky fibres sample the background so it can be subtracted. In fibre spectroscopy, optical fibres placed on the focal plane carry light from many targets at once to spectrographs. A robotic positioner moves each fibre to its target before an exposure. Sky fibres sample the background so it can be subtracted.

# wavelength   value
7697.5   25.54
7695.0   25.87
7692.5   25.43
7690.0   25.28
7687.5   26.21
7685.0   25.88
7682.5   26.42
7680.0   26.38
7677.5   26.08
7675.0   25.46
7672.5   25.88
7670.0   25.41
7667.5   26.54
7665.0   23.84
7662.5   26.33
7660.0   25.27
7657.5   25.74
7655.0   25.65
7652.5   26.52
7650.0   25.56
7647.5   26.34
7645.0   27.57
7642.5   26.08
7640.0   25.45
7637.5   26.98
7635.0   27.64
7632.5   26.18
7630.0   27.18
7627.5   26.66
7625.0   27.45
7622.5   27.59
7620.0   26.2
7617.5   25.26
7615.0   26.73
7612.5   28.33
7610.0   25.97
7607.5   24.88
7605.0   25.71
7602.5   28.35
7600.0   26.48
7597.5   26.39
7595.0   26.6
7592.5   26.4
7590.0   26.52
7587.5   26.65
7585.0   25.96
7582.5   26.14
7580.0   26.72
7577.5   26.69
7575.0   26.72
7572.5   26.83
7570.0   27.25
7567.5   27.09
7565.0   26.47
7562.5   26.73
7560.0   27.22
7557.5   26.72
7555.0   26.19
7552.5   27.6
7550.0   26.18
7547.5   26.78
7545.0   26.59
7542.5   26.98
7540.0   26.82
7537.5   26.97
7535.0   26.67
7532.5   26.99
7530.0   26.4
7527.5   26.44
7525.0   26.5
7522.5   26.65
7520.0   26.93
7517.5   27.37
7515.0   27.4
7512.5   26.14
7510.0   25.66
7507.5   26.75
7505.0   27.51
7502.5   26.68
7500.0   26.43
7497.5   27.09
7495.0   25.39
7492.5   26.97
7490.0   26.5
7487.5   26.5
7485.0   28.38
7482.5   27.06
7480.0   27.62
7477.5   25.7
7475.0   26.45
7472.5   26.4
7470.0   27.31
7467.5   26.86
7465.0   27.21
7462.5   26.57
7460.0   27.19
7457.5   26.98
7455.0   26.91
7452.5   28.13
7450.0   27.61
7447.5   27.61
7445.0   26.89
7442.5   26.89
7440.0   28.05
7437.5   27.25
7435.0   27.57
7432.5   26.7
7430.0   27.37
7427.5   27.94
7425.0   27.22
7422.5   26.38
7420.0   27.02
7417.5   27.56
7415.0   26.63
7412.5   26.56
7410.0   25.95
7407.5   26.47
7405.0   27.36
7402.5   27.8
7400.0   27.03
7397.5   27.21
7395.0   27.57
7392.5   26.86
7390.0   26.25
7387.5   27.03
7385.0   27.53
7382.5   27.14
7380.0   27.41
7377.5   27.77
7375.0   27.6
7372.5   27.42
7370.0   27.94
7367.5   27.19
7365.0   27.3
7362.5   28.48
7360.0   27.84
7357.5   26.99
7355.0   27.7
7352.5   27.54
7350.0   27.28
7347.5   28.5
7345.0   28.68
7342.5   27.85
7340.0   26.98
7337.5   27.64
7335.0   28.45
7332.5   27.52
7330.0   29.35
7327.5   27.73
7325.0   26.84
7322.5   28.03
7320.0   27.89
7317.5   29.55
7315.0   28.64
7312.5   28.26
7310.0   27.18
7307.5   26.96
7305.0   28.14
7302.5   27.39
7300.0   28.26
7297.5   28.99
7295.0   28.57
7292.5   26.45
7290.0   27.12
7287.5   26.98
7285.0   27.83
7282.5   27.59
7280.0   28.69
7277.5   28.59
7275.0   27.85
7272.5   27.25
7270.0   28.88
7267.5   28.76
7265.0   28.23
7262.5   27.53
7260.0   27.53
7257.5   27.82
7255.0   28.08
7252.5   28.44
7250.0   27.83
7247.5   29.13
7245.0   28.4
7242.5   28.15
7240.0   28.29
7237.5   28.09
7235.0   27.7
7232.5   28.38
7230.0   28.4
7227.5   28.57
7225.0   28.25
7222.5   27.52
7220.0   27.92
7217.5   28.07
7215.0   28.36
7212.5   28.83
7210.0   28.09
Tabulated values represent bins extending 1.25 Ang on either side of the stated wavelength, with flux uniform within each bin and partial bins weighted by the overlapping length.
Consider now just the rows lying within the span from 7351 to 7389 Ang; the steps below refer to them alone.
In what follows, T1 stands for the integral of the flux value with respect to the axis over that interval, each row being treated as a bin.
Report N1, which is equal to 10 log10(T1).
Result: 30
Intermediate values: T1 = 1046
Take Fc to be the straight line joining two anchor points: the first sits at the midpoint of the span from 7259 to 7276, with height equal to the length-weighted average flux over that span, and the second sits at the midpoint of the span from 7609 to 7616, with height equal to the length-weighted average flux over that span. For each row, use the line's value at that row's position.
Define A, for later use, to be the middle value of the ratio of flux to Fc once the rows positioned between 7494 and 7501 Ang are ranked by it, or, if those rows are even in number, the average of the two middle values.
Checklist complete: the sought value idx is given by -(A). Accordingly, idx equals -0.966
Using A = 0.97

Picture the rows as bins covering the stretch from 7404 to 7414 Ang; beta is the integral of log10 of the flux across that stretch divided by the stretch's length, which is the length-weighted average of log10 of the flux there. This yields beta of 1.42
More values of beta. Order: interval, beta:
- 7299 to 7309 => 1.44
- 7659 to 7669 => 1.41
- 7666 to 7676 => 1.41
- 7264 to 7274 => 1.45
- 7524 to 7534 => 1.42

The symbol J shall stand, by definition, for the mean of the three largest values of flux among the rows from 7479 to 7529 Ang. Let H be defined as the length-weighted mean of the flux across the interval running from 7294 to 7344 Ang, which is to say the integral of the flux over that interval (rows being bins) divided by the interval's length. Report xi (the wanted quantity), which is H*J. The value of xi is 780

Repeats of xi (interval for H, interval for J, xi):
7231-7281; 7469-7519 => 784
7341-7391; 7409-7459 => 773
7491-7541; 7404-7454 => 748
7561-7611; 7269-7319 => 773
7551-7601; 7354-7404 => 749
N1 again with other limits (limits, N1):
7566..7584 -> 27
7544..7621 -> 33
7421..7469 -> 31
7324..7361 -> 30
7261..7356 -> 34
